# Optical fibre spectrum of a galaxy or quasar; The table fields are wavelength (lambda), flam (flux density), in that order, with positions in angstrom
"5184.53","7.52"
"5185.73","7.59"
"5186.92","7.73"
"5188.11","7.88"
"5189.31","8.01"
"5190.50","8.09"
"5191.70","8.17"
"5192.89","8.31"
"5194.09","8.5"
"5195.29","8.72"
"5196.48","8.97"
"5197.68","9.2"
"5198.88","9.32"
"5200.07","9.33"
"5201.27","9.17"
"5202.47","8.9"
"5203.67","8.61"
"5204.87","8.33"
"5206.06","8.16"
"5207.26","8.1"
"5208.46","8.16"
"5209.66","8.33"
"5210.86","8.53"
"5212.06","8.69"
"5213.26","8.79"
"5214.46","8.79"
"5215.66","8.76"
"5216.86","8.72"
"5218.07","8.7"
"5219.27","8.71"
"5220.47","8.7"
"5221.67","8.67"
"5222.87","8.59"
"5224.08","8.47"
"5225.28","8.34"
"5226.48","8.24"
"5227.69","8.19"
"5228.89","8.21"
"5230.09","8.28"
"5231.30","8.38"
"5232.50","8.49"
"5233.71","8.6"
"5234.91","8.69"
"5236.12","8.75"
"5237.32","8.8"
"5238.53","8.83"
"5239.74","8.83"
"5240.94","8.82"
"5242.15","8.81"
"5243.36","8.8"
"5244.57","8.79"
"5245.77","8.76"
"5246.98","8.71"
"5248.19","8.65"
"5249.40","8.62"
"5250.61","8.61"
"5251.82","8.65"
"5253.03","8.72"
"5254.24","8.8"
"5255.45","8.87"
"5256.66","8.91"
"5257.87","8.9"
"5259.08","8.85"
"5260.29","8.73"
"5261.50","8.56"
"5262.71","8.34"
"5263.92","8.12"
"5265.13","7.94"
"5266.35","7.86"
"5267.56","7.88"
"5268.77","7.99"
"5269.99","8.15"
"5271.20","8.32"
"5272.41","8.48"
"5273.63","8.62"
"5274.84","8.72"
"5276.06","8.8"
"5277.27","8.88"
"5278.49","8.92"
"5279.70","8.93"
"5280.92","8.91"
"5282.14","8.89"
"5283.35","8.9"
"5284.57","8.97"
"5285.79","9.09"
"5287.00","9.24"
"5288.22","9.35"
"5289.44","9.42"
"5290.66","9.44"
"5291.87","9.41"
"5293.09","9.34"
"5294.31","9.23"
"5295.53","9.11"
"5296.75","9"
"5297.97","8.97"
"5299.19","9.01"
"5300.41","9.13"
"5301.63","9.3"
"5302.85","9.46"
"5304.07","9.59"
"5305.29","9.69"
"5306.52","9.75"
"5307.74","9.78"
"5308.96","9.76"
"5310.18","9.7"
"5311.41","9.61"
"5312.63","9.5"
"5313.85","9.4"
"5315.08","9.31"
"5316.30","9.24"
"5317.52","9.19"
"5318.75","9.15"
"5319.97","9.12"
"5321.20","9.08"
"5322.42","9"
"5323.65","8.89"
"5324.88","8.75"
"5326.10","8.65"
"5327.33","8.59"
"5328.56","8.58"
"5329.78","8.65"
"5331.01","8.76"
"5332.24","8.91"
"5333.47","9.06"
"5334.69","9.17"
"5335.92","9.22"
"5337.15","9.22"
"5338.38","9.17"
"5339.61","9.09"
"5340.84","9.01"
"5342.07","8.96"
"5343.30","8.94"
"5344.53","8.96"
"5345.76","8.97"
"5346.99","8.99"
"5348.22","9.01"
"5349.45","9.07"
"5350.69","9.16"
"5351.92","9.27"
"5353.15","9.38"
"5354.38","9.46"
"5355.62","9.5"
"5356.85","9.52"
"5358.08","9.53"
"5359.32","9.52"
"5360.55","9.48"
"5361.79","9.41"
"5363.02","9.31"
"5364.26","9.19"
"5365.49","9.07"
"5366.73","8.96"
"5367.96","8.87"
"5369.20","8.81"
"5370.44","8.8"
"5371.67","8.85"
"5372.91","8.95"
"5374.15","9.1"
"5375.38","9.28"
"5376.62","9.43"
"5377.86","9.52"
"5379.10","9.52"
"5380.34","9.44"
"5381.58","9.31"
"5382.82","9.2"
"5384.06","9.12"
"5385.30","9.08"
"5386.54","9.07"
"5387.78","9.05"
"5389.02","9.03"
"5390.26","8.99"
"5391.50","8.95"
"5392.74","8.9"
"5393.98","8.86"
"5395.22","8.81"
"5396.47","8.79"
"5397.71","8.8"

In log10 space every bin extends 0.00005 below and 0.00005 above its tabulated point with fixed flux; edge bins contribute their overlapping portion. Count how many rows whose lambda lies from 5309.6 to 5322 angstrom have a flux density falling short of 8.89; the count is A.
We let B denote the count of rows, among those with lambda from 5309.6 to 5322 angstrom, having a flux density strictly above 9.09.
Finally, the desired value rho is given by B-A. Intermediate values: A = 0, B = 9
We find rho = 9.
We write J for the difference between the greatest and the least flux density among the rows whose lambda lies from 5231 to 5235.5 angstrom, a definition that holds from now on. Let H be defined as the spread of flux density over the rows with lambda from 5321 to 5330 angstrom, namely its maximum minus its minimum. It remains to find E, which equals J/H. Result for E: 0.6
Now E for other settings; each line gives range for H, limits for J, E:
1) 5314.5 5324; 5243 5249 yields 0.4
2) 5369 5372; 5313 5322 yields 6.4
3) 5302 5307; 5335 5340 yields 0.4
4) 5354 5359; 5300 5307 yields 8.9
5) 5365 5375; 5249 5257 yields 1.0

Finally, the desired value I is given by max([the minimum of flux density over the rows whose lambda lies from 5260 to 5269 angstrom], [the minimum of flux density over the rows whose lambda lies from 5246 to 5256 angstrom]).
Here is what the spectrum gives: 8.6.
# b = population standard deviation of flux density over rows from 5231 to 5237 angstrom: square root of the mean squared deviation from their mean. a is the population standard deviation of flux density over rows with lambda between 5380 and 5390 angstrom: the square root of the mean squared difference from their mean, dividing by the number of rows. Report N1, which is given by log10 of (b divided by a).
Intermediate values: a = 0.14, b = 0.134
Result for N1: -0.01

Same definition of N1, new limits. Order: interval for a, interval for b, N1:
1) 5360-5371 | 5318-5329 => -0.05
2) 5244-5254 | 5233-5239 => 0.12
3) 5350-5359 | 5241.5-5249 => -0.36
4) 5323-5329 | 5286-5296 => -0.03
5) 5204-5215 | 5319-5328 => -0.13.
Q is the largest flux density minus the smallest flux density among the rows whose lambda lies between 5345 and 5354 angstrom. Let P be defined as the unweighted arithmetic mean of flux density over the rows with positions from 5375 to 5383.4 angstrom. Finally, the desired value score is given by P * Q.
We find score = 3.8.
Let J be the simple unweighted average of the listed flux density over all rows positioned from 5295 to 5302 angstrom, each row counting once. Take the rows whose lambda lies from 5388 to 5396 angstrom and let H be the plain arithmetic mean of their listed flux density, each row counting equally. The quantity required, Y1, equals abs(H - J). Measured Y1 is 0.16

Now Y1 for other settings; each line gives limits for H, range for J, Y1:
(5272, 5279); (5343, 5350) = 0.25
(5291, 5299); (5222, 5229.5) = 0.84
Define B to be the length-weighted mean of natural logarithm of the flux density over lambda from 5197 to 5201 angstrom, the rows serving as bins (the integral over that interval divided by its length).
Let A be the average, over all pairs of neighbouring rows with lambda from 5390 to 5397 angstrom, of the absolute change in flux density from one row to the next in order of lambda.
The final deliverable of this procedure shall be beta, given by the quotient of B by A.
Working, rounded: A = 0.040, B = 2.23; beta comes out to 56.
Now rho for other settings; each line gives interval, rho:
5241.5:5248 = -5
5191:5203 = 0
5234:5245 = -9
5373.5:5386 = 9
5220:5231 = -9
